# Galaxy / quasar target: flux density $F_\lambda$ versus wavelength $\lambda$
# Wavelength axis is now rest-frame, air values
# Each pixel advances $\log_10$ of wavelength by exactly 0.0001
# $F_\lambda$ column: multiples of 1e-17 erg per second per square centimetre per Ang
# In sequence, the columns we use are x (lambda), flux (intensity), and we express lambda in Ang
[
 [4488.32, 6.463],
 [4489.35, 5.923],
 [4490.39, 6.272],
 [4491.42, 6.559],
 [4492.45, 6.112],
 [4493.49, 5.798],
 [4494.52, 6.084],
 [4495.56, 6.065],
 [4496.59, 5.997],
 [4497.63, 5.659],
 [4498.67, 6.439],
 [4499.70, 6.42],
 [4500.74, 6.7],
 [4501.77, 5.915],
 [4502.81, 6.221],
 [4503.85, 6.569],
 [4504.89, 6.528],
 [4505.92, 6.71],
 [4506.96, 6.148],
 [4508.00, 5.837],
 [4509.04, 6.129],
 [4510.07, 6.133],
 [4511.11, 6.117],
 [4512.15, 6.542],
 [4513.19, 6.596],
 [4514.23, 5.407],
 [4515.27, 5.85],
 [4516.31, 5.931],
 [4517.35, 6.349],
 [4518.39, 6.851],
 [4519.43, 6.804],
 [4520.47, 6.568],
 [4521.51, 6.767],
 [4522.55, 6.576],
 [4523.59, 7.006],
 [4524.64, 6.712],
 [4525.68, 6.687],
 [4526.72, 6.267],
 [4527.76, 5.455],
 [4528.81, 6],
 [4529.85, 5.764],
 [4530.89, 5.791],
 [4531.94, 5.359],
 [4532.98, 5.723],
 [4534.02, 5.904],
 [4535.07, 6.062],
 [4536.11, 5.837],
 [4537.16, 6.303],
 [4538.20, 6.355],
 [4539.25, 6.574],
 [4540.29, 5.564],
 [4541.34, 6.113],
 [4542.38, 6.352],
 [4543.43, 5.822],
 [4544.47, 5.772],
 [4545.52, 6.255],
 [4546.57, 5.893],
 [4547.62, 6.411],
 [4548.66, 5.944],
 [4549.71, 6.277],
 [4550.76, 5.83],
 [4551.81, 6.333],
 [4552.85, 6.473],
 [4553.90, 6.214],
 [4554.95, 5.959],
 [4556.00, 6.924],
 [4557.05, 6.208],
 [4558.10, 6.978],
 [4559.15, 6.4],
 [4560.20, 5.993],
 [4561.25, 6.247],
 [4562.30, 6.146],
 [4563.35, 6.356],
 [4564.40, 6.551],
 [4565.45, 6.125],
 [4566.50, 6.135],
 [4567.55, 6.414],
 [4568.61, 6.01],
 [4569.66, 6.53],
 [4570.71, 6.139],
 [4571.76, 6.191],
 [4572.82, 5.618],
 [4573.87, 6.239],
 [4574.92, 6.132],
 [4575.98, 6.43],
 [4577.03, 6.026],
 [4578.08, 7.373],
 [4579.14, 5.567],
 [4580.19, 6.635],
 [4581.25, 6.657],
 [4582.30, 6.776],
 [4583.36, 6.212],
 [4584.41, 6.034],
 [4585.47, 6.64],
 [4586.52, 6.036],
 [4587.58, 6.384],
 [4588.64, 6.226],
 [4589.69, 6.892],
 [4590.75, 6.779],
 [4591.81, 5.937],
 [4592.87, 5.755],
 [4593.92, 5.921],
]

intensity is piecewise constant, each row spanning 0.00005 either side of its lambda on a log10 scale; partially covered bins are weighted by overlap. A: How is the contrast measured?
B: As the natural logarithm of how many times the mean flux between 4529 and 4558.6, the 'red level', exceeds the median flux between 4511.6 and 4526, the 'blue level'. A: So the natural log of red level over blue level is -0.076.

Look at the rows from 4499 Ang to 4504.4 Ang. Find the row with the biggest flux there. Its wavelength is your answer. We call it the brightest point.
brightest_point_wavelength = 4500.74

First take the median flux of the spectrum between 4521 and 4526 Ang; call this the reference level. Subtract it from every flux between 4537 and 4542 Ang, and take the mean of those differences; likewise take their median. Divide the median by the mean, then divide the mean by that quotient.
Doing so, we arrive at -0.7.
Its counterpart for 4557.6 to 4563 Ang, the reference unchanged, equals -0.3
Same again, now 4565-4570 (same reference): -0.4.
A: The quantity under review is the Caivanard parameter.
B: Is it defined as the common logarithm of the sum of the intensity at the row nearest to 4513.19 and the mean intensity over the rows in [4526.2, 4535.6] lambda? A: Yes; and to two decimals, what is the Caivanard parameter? 1.09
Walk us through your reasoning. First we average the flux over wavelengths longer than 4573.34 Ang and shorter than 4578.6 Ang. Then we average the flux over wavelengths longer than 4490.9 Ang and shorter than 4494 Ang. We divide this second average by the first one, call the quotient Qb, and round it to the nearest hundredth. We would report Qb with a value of 0.96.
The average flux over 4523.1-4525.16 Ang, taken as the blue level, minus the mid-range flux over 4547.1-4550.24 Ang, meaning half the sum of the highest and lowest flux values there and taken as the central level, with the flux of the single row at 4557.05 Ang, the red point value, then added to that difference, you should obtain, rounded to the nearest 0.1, 6.9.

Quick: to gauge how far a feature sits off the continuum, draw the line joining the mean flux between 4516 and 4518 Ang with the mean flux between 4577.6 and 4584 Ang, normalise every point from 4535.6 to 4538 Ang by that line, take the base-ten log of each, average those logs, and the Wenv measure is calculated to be -0.014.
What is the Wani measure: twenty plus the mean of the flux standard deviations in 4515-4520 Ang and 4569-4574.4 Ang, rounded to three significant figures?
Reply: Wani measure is 20.4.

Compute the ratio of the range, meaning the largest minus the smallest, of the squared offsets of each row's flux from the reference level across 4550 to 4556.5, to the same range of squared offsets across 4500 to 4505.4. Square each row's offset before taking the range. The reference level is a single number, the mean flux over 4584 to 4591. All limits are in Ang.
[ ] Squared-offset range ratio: 1.4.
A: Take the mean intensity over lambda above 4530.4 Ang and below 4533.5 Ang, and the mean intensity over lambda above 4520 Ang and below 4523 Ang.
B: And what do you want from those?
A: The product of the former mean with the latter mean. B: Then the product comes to 37.3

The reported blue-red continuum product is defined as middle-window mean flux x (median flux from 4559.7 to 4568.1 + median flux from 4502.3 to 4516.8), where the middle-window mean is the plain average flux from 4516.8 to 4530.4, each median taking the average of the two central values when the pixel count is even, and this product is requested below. 80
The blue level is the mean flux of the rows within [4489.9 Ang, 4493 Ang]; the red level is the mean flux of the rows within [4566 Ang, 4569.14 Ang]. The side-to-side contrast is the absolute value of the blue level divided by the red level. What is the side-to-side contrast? 1.02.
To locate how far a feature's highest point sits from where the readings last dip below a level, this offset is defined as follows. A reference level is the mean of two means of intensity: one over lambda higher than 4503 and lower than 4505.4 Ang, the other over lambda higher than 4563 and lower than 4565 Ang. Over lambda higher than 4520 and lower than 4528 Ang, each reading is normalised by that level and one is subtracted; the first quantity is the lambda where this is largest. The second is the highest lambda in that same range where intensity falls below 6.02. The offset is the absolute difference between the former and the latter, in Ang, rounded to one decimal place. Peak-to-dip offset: 4.2 Ang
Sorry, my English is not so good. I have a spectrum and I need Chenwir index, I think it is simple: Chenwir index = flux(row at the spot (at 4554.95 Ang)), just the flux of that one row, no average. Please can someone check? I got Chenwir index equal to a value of 5.959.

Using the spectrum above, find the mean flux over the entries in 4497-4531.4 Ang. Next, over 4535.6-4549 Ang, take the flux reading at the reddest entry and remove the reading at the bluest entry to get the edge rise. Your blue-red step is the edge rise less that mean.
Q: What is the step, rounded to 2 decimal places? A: -6.18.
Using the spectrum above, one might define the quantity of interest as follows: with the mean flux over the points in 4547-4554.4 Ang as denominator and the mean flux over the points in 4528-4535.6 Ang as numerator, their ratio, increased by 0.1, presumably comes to 1.03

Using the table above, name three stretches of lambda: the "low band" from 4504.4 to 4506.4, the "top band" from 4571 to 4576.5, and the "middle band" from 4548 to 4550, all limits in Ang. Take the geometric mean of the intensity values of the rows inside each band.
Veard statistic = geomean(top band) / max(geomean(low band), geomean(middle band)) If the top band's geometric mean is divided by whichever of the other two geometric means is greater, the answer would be 0.92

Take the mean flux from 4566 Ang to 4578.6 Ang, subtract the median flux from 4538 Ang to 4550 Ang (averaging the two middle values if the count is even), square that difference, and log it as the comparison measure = 0.007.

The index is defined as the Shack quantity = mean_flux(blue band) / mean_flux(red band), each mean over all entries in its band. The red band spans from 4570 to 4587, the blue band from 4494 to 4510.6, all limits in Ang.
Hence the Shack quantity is 0.99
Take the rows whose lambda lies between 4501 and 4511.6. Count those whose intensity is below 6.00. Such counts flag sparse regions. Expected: 2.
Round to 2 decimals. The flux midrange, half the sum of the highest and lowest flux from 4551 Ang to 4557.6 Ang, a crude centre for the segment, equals 6.44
